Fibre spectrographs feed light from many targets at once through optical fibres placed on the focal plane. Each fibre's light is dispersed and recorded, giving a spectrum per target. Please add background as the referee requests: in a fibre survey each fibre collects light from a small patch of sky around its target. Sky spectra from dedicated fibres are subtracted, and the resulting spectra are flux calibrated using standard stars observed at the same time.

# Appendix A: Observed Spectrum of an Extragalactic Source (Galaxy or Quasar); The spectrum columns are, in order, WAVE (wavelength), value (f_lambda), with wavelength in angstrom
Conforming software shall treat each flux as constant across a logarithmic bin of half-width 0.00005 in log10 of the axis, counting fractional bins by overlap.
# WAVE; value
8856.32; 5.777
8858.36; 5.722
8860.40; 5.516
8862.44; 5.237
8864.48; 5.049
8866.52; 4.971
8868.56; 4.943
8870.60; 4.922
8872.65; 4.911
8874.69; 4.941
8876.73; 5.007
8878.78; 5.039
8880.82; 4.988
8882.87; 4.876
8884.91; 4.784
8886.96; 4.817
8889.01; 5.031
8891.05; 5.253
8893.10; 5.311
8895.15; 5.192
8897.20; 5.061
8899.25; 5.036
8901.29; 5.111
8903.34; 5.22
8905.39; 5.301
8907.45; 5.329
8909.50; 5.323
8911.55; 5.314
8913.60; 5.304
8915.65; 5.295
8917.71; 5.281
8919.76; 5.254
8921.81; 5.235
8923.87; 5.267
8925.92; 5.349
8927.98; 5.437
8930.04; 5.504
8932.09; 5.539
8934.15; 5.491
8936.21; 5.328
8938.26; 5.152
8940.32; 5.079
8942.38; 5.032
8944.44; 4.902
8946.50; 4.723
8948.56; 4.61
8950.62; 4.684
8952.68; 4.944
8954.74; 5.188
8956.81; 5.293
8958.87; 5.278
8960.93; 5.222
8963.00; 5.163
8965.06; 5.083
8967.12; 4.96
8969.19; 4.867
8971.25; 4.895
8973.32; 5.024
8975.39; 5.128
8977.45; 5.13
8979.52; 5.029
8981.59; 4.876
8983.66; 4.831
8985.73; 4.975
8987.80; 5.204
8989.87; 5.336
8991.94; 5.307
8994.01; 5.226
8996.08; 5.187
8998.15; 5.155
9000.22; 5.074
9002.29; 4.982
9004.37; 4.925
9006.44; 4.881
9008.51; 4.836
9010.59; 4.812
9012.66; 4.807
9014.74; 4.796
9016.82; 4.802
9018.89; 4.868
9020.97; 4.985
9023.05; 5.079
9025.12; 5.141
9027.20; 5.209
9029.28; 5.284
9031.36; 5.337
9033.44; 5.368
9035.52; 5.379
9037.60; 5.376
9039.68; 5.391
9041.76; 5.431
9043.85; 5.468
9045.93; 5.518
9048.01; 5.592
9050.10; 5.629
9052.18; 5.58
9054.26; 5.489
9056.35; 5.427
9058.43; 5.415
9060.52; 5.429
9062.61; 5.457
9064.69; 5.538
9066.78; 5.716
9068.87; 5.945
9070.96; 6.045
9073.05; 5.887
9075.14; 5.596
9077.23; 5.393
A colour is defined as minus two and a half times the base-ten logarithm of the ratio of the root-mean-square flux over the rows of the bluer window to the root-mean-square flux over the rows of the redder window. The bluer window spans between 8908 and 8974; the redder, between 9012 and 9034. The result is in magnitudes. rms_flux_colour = -0.02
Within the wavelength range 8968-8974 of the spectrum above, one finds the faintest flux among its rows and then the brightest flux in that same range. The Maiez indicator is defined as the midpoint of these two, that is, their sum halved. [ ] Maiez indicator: 4.95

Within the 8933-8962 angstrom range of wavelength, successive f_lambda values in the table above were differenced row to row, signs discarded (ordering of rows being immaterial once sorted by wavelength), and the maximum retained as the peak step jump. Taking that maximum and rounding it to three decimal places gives 0.260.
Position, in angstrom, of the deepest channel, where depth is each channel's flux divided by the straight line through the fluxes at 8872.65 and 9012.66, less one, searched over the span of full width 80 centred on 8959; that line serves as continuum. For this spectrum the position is 8948.56 angstrom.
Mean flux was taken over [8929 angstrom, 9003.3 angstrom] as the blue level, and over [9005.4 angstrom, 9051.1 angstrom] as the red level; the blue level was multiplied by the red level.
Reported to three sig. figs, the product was 26.4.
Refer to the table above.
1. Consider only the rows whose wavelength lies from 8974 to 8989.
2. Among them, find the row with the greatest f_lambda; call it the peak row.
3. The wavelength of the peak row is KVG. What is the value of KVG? 8987.80 angstrom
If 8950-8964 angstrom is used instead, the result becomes 8956.81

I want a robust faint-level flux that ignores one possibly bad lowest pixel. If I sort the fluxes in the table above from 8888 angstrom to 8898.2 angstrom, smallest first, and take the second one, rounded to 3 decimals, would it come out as 5.061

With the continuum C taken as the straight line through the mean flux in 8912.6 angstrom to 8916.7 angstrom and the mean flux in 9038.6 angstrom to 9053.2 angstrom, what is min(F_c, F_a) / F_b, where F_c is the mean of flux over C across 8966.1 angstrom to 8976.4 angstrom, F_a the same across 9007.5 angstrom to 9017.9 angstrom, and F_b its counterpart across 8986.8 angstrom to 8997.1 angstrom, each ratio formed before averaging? 0.910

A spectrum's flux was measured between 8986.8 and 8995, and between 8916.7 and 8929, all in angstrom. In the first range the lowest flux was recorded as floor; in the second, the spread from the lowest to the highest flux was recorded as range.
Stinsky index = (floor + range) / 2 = 2.70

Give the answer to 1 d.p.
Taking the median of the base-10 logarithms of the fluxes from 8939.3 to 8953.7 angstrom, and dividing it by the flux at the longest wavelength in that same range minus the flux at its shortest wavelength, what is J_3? -5.1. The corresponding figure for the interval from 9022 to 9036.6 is 2.4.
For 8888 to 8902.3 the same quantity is 8.9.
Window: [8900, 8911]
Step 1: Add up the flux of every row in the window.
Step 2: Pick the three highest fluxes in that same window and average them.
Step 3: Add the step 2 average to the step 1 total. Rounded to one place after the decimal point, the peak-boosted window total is 31.6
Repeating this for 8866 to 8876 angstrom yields 29.6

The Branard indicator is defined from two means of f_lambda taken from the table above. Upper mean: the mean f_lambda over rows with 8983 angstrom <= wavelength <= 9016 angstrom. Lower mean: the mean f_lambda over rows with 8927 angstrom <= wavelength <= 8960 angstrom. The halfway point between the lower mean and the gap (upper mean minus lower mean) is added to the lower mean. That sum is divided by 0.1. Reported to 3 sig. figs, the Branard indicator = 76.5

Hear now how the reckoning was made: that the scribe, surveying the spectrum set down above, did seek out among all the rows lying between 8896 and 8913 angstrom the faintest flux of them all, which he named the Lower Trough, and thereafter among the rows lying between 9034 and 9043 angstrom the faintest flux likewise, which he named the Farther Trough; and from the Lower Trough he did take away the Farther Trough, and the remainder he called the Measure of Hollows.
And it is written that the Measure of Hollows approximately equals -0.34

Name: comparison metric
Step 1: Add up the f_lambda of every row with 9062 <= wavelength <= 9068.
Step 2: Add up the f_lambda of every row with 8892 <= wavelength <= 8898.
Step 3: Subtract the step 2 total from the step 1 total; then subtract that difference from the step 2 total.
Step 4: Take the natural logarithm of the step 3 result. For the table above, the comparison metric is 2.67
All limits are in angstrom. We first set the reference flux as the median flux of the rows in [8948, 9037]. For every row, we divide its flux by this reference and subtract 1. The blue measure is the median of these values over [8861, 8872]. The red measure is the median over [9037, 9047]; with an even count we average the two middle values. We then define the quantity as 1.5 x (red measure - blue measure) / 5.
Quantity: 0.027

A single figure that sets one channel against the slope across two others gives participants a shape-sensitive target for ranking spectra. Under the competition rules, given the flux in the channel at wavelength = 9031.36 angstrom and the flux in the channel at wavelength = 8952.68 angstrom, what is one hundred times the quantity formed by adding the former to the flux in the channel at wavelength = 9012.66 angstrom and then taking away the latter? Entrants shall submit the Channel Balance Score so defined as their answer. 520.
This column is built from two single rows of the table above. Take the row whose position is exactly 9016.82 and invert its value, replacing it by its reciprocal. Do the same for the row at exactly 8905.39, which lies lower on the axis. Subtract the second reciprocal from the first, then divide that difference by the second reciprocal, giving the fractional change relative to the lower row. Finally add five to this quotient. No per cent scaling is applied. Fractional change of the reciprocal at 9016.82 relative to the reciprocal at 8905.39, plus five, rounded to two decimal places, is 5.10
